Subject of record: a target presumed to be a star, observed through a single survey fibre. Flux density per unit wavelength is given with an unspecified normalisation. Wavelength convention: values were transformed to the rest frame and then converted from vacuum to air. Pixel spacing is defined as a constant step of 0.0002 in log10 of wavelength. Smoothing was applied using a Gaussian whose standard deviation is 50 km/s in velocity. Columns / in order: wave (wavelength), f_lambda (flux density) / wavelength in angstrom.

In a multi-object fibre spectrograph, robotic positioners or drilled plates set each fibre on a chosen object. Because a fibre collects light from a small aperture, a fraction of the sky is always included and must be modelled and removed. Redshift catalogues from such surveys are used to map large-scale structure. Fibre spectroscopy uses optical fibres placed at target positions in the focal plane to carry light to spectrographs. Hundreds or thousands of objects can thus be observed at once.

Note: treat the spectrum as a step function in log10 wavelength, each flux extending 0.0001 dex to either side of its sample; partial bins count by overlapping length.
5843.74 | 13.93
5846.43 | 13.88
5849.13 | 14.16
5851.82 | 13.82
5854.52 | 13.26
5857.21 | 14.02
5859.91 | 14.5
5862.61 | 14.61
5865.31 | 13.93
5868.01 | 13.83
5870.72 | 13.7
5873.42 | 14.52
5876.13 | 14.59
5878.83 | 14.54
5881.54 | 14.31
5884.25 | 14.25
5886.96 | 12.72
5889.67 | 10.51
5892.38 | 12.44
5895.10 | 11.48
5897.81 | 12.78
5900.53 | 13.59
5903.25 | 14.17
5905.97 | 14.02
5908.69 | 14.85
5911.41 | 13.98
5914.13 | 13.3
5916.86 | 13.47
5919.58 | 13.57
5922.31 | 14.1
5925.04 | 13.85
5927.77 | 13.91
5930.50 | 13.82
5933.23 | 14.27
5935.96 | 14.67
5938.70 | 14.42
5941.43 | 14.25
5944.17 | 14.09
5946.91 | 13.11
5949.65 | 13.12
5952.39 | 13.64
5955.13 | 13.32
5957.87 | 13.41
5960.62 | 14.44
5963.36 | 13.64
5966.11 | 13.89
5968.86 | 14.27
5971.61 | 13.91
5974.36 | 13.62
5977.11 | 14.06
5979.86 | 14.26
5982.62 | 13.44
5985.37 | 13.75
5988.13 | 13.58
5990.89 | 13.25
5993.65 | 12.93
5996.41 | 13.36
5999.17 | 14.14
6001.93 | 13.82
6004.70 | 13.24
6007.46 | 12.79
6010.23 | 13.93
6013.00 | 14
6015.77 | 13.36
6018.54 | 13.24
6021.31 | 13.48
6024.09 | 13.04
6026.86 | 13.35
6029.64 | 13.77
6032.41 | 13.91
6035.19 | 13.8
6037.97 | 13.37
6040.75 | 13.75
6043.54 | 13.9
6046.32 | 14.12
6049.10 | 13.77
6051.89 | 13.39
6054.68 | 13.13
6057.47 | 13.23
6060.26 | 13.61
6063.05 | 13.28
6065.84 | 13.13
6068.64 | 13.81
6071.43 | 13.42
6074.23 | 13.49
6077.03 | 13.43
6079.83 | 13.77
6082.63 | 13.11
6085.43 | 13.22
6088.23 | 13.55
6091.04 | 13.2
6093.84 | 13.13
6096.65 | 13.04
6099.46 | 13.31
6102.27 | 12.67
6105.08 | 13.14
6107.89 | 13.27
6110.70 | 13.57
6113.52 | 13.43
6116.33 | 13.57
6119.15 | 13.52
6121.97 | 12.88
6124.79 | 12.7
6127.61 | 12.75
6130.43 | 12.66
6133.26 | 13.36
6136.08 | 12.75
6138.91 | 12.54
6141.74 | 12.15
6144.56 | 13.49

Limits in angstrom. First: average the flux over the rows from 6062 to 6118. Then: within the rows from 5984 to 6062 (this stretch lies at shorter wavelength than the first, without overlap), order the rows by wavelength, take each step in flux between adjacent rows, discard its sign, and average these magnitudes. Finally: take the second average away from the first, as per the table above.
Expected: 13.0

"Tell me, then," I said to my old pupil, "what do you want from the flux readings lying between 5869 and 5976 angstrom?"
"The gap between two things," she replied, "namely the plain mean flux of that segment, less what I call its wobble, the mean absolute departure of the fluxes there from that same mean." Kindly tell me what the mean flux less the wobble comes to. 13.1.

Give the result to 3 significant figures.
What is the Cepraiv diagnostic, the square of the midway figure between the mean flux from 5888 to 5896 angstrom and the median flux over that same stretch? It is 132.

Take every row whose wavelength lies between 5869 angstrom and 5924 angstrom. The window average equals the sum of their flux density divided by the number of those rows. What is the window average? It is 13.5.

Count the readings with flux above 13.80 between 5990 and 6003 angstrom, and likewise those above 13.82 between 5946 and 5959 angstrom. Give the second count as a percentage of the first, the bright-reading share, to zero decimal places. 0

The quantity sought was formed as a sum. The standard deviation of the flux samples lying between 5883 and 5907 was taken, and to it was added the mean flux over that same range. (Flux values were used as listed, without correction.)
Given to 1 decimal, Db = 14.1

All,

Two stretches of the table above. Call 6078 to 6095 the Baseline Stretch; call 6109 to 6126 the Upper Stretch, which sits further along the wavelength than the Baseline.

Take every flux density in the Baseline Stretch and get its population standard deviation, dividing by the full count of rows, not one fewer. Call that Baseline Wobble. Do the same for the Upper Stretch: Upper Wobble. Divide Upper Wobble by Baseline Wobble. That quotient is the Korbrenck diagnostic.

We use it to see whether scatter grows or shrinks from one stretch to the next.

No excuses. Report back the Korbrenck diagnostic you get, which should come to 1.4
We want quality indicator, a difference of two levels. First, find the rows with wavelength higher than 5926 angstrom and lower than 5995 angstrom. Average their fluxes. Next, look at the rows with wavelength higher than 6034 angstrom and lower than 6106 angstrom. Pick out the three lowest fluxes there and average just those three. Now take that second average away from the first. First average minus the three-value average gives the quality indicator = 0.86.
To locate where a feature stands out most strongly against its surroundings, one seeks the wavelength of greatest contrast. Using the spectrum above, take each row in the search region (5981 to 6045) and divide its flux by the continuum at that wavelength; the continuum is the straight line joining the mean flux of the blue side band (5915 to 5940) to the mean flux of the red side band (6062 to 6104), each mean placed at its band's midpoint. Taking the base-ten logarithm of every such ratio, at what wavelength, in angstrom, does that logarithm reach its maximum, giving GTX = 5999.17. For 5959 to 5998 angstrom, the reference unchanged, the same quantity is 5960.62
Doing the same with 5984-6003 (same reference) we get 5999.17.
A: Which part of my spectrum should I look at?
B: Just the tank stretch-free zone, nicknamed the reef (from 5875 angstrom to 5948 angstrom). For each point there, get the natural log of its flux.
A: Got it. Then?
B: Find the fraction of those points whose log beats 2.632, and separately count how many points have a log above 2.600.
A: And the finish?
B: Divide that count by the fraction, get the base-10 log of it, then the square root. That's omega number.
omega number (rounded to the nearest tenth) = 1.2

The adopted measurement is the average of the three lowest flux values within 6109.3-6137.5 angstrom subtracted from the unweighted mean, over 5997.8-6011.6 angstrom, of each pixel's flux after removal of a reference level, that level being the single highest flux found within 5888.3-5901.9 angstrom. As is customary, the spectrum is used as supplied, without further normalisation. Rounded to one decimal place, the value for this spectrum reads -12.7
